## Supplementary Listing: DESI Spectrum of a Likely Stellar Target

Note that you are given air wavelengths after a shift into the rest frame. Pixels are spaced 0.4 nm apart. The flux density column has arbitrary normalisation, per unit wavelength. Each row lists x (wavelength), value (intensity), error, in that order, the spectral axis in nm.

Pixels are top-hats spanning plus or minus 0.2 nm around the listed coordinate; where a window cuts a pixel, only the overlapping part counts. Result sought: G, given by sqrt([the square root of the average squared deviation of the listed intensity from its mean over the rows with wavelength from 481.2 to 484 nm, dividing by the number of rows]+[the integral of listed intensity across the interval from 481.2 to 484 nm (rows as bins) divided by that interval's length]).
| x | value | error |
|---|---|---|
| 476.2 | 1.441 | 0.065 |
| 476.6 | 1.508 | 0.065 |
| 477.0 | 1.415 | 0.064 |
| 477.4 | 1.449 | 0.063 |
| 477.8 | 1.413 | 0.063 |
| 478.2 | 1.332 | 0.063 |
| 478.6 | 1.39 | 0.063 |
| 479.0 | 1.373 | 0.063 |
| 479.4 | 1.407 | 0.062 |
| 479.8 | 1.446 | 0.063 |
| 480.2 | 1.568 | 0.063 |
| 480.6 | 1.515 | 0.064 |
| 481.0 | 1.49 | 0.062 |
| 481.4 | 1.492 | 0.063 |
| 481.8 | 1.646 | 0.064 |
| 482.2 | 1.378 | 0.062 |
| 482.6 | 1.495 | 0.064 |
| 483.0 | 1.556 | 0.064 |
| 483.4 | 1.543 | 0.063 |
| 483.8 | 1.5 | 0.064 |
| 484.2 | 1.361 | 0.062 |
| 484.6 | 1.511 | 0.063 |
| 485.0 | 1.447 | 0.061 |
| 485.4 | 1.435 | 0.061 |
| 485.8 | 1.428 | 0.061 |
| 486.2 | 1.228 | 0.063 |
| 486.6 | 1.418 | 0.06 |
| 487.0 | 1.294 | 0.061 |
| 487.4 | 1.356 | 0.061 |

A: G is 1.26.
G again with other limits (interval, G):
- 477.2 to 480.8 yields 1.23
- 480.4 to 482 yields 1.26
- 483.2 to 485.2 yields 1.24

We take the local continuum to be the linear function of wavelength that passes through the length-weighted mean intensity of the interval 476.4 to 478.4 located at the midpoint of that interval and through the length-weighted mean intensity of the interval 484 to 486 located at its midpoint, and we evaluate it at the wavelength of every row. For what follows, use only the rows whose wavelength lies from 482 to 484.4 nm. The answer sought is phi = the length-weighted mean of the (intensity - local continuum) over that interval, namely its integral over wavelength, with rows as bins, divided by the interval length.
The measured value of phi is 0.04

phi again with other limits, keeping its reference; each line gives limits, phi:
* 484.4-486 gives 0.02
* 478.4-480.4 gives 0.01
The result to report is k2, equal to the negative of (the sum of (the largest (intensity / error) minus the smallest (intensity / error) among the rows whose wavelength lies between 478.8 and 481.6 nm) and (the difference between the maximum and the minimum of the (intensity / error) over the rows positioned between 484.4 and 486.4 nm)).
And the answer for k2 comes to -7.6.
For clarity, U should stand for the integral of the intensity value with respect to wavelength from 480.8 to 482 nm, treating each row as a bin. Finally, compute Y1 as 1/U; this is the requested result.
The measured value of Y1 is 0.54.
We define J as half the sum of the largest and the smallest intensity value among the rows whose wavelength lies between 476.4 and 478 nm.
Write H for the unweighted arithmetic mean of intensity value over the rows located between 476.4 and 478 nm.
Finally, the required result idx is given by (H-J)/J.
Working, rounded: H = 1.45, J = 1.46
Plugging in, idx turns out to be -0.010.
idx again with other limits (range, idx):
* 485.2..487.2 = 0.022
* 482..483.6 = 0.018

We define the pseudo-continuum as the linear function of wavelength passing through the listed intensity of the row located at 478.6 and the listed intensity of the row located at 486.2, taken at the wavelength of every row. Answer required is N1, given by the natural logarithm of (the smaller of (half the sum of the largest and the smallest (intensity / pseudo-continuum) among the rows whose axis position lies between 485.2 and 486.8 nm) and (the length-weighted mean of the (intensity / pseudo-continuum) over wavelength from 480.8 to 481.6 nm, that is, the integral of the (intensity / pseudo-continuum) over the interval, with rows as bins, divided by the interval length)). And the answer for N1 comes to 0.078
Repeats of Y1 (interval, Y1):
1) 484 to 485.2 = 0.58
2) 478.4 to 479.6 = 0.60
